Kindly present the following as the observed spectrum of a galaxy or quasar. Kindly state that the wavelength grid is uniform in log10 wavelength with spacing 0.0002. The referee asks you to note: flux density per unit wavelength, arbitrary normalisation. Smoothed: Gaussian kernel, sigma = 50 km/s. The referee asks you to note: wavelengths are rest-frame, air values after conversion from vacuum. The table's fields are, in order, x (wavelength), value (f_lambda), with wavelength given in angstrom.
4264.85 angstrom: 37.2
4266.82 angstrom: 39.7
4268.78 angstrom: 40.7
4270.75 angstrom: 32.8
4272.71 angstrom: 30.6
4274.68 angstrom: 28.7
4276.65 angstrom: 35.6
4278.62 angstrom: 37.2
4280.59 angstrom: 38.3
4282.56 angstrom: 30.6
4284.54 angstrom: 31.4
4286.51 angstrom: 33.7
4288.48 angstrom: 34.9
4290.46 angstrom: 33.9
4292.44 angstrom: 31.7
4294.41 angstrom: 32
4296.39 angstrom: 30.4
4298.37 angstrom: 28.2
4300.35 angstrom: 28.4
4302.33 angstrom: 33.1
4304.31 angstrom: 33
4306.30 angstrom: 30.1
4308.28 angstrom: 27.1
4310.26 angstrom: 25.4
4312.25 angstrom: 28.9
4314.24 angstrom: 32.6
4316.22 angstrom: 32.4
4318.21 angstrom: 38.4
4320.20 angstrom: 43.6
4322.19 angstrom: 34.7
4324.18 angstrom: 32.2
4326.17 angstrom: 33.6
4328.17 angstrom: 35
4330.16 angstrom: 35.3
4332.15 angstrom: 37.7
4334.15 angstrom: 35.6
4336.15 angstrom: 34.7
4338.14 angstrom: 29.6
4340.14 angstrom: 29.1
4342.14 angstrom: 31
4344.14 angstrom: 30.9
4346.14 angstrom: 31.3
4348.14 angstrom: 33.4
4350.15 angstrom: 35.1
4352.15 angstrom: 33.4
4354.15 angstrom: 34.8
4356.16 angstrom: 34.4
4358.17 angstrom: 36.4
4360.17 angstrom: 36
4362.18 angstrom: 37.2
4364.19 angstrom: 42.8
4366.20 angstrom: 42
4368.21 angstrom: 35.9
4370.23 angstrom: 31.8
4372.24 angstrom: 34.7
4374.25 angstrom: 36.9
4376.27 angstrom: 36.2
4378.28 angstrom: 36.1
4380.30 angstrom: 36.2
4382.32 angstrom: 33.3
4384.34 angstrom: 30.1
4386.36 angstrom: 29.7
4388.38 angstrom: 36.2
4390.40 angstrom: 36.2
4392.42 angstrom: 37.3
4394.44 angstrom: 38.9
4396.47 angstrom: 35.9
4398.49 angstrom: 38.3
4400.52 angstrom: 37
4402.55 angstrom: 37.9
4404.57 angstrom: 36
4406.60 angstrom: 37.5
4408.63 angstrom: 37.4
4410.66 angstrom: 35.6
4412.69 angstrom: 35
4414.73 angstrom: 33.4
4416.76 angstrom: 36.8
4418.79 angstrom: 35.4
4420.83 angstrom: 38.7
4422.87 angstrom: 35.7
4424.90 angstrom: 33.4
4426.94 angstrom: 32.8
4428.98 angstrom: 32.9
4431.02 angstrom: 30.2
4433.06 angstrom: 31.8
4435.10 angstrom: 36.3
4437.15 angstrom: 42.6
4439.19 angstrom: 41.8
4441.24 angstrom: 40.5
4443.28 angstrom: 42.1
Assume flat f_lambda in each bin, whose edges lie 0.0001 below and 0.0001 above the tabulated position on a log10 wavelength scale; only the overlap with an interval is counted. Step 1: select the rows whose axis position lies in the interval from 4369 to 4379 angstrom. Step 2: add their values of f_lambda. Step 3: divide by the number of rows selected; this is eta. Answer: 35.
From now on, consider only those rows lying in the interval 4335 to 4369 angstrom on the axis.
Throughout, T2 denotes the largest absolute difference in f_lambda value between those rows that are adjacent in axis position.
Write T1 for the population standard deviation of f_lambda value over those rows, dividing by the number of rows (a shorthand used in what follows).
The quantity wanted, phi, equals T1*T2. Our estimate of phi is 22.5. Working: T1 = 3.69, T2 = 6.1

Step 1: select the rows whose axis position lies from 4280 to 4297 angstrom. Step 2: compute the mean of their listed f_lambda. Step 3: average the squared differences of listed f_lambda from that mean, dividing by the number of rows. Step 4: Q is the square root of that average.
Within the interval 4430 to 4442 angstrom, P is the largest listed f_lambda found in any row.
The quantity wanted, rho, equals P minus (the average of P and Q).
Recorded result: 20.1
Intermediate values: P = 42.6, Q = 2.4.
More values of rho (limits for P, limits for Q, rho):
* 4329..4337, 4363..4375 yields 16.9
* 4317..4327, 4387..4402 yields 21.3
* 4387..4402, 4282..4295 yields 18.7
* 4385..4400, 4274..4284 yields 17.6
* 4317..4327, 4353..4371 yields 20.1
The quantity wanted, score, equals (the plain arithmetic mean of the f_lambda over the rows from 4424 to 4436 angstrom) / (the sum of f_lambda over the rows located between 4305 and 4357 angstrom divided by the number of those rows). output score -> 0.99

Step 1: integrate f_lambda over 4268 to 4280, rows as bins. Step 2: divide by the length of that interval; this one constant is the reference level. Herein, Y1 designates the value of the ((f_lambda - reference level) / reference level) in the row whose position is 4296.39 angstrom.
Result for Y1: -0.11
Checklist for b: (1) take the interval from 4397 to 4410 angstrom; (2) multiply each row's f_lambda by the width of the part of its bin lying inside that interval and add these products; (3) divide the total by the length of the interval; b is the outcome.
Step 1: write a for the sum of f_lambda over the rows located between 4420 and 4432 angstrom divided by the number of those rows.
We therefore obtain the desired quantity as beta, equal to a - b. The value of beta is -3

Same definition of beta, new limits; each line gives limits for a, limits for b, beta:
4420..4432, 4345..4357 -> 0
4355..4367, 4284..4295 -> 5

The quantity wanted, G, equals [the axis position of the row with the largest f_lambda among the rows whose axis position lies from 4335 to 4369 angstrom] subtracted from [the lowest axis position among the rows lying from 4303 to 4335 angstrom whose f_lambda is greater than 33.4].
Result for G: -46.0 angstrom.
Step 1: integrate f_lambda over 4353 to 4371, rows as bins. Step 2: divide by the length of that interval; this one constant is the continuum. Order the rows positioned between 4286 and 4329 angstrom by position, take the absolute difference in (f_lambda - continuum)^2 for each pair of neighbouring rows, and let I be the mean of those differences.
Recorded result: 24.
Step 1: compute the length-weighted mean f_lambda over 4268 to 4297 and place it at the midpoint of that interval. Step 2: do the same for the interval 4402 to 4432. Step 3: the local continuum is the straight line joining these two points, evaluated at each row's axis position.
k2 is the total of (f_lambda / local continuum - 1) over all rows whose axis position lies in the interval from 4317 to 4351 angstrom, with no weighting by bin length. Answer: 0.0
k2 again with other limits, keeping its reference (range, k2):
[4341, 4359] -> -0.2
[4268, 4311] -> -0.9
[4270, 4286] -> -0.1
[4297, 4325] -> -0.8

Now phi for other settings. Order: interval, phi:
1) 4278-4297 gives 19.9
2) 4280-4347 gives 31.7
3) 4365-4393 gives 19.8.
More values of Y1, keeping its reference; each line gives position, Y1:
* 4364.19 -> 0.25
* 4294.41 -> -0.07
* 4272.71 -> -0.11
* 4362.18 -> 0.08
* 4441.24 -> 0.18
